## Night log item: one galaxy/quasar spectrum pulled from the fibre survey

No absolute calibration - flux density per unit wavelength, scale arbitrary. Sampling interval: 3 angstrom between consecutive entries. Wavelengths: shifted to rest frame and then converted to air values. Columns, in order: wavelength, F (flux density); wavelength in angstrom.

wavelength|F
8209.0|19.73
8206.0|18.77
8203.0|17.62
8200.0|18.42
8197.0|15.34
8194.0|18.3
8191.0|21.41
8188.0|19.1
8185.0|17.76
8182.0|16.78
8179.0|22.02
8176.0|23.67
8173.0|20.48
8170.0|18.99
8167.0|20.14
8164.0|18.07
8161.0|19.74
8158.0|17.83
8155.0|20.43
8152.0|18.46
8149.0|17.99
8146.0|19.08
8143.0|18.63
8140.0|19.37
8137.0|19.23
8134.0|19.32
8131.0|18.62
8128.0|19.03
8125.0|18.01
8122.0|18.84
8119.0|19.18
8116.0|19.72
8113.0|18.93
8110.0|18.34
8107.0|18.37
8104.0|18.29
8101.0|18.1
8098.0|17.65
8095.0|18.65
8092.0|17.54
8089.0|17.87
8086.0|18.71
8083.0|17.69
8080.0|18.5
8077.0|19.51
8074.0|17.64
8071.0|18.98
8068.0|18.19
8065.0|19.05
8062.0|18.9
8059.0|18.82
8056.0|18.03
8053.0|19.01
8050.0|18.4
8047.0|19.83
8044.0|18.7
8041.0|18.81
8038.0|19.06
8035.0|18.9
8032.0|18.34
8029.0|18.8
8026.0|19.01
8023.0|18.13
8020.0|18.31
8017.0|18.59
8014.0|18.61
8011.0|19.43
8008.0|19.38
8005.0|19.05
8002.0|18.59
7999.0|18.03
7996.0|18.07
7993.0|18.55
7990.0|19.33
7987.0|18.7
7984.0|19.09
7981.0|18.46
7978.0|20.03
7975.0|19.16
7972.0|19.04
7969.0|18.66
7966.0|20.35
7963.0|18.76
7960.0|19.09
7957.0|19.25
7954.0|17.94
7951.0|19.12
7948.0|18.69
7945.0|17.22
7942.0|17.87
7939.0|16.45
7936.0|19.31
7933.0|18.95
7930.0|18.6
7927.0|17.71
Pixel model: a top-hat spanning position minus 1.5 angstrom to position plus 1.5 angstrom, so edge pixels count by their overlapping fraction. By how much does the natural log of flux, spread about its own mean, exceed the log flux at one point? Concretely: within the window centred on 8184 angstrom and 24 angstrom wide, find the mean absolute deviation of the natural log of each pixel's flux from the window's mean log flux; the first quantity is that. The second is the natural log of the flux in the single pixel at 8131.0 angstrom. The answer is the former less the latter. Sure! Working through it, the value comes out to -2.83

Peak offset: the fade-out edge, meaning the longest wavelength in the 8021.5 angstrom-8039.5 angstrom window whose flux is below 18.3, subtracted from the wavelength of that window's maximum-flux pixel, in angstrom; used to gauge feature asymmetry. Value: 15 angstrom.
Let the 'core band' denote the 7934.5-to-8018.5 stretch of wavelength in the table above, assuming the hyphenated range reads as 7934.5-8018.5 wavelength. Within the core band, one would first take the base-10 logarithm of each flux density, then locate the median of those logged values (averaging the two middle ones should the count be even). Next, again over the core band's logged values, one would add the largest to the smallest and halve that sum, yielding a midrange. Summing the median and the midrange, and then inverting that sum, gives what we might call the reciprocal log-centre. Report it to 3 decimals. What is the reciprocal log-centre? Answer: 0.394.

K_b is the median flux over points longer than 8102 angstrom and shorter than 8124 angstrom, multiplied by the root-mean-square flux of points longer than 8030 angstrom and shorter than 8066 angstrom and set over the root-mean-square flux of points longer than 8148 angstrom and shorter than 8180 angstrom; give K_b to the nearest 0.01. 17.84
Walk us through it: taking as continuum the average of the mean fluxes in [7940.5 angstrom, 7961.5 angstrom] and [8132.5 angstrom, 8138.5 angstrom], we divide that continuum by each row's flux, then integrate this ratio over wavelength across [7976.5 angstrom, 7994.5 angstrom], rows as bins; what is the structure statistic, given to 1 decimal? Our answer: 17.9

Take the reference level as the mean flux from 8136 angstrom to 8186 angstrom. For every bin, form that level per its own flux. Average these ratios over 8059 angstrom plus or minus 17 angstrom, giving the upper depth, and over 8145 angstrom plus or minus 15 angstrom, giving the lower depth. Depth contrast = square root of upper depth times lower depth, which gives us 1.030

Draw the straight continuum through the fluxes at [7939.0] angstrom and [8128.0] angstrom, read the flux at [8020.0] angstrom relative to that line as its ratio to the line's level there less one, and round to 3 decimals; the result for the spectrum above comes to 0.043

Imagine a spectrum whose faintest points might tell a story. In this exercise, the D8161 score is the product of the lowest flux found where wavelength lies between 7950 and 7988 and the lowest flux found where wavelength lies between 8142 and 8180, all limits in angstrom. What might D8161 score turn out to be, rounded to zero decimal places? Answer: 320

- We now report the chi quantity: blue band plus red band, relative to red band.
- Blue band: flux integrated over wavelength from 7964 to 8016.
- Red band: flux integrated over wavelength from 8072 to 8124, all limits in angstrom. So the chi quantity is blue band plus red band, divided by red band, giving 2.03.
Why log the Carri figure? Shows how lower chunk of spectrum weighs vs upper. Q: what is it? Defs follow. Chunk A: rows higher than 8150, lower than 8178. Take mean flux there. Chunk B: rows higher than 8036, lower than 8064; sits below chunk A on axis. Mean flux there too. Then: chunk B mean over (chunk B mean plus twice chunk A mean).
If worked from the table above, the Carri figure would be 0.323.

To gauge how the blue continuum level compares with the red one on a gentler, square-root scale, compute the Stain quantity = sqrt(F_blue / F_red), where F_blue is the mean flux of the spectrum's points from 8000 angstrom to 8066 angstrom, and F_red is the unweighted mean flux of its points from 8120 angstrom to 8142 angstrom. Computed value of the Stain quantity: 0.997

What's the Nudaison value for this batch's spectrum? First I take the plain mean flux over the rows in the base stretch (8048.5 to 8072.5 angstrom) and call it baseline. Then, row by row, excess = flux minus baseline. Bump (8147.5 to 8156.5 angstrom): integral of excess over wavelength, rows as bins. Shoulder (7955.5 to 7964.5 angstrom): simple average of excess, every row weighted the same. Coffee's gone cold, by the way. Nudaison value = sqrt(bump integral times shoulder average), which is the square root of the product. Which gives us 1.0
